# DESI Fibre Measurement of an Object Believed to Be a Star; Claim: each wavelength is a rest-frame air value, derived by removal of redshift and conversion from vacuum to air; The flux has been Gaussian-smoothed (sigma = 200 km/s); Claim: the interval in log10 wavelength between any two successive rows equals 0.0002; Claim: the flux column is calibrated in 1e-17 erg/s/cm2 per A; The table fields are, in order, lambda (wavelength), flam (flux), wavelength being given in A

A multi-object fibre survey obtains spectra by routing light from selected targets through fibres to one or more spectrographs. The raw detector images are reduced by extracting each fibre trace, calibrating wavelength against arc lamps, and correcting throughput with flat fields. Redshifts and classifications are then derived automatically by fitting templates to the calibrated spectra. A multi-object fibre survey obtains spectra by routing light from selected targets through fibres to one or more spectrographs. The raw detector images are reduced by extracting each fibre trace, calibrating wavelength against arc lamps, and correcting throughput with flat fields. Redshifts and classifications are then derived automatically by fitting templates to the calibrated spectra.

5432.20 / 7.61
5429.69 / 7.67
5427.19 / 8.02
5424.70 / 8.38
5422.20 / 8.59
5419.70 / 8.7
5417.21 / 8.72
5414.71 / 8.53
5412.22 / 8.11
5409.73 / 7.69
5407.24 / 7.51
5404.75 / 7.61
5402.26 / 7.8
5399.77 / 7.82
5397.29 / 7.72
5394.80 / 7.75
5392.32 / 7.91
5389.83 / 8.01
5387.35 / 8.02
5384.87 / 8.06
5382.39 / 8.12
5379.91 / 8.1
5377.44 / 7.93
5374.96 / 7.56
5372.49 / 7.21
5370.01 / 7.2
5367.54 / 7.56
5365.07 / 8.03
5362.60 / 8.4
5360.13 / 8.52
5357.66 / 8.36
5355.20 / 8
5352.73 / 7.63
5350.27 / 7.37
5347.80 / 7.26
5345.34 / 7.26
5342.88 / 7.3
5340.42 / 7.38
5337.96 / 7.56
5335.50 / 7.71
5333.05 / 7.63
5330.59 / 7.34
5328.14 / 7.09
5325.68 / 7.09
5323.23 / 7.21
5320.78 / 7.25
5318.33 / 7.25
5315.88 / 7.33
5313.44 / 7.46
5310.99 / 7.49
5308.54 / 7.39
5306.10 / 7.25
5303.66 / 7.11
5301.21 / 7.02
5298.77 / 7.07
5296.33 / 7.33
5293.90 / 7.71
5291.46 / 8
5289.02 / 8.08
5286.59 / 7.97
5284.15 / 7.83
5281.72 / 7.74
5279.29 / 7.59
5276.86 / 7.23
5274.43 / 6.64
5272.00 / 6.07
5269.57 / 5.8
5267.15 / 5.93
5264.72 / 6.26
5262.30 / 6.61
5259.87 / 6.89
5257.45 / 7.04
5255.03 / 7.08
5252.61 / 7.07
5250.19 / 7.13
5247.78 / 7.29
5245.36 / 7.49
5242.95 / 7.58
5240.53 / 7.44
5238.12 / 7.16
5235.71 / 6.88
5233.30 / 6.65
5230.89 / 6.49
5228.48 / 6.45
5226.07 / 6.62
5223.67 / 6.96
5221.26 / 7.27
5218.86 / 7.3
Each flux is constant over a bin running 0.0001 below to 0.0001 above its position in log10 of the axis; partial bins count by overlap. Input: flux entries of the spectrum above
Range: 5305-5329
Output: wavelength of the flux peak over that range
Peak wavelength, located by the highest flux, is 5310.99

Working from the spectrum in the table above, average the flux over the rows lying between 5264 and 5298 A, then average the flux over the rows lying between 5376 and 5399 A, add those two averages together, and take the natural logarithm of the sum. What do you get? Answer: 2.72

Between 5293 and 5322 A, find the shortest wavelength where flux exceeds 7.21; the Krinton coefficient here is 5293.90 A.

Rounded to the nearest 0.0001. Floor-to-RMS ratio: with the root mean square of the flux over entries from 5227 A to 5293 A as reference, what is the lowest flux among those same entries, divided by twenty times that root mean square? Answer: 0.0410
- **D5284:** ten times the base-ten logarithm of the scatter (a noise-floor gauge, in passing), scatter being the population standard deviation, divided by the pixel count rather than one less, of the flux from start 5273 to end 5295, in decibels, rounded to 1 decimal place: -3.7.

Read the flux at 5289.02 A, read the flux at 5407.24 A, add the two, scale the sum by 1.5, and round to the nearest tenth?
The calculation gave 23.4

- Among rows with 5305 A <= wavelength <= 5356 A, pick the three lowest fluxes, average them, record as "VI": 7.1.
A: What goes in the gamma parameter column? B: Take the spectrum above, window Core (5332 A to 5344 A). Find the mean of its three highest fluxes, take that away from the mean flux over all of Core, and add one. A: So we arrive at 0.88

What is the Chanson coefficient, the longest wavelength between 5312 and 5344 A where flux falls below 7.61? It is 5342.88 A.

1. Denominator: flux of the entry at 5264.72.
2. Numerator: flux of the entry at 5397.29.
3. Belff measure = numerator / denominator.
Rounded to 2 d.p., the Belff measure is 1.23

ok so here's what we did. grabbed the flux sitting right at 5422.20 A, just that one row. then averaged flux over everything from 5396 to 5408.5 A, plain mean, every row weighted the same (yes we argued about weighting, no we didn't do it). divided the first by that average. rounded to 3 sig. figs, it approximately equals 1.12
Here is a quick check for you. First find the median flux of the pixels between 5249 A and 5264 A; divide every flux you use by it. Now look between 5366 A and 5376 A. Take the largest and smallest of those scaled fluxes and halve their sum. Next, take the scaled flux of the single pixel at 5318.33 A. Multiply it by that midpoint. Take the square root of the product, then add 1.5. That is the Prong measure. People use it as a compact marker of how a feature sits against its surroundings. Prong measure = 2.54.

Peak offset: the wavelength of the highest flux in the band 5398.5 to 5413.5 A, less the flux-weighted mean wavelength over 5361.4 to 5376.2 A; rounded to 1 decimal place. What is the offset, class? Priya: 43.6 A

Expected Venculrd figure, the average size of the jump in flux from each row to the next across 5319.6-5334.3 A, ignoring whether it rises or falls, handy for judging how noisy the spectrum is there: 0.14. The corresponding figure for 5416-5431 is 0.21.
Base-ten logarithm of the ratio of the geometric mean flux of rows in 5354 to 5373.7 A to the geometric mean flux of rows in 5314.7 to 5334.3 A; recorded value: 0.036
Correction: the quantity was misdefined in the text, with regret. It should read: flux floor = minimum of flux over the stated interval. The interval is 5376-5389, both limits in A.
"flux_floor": 7.93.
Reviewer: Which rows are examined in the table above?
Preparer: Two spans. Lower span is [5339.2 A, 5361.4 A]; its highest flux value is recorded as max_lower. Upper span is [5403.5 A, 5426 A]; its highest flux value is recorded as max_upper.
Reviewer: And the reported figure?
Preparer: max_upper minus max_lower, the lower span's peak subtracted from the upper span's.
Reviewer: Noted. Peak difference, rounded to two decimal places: 0.20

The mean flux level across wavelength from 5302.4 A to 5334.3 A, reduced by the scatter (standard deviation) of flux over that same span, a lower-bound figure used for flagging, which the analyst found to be 7.14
